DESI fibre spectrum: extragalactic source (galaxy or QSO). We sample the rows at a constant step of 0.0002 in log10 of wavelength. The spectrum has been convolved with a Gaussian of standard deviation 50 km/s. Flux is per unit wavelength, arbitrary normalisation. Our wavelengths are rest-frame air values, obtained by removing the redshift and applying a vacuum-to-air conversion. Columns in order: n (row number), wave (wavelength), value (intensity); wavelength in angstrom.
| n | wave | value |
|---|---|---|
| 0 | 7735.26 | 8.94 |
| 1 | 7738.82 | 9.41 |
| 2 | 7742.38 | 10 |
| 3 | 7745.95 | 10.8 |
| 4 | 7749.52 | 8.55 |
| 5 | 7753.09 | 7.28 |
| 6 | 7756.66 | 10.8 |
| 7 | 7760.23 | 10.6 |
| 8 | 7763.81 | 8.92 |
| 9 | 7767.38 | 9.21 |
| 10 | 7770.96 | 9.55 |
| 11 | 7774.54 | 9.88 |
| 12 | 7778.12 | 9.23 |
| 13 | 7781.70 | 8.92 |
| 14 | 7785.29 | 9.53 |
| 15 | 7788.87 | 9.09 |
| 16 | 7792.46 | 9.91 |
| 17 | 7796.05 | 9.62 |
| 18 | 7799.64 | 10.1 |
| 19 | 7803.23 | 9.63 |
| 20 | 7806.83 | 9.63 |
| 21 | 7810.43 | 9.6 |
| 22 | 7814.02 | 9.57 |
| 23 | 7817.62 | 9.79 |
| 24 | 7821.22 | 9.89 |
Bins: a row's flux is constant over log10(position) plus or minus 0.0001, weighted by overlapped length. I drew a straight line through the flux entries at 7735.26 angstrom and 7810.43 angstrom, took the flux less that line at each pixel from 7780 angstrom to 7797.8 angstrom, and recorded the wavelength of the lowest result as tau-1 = 7781.70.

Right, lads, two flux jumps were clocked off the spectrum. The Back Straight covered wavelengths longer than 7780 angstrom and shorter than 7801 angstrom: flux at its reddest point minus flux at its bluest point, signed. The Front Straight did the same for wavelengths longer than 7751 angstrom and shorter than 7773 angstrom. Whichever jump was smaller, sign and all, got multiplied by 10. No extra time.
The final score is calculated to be 12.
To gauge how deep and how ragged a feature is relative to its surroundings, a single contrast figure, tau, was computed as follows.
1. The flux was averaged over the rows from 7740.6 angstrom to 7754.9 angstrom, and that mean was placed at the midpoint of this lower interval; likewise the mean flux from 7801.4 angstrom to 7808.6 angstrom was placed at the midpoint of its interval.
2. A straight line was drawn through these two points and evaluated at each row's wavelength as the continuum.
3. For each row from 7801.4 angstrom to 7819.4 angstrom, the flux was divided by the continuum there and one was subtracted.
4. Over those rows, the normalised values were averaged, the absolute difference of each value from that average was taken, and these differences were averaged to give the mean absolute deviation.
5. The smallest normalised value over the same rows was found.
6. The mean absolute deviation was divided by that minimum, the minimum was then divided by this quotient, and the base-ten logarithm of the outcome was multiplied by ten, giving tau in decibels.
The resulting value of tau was -15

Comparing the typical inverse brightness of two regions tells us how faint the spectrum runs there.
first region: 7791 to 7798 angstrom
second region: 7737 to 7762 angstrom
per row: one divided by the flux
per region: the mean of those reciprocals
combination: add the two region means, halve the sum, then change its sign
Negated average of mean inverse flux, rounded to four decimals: -0.1041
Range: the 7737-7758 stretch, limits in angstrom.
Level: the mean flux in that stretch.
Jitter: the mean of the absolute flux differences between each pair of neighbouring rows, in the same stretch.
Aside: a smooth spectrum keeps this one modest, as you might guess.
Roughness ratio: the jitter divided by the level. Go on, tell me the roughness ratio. 0.18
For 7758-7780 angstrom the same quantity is 0.07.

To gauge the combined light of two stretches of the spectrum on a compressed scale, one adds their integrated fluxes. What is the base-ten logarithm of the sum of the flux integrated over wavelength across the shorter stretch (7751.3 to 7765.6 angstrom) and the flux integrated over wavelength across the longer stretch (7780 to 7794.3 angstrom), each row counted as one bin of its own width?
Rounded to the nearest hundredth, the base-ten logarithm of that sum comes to 2.43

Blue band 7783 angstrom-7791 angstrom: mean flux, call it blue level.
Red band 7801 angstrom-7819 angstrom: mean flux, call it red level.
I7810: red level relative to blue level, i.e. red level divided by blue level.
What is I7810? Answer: 1.04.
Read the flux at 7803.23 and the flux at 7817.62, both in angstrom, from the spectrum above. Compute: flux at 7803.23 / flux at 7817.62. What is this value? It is 0.98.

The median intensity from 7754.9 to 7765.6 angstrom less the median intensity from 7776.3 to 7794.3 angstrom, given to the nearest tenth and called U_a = 1.4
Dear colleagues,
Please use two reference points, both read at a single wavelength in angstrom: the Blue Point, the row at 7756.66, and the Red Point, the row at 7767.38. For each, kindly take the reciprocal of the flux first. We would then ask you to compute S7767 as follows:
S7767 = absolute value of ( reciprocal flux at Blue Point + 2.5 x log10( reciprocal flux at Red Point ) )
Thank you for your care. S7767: 2.32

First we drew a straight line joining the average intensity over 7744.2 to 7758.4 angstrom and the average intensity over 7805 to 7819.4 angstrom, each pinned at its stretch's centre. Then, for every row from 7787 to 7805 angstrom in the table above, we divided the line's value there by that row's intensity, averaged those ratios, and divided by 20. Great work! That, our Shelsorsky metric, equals 0.0495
